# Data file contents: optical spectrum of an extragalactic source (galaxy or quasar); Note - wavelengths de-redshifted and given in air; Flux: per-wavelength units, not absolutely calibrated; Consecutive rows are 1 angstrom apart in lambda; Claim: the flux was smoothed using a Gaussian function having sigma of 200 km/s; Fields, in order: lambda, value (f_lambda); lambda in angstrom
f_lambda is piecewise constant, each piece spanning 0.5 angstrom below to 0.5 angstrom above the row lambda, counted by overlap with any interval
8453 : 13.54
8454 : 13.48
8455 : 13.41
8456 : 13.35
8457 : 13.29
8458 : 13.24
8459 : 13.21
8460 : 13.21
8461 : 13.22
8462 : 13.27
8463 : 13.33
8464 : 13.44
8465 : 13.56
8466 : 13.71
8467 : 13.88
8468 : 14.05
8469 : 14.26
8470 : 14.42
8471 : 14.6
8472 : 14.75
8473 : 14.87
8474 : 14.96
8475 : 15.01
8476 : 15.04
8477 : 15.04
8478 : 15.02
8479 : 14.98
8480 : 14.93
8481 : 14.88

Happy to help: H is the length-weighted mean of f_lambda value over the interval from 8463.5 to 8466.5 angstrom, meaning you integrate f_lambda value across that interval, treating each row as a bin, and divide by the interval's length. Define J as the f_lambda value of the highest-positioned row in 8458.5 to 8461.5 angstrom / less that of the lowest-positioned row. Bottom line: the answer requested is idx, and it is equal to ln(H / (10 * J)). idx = 4.9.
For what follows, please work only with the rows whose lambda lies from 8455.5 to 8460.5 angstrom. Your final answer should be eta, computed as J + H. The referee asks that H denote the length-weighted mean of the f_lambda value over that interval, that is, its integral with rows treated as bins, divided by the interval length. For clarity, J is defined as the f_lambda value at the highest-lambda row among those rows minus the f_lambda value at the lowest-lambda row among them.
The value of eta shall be 13.1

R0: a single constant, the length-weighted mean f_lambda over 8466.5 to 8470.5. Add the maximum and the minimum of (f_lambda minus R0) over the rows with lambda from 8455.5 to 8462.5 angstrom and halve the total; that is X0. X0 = -0.9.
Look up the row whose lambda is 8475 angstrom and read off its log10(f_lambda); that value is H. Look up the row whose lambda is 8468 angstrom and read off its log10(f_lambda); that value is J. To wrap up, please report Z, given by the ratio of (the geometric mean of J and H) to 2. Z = 0.581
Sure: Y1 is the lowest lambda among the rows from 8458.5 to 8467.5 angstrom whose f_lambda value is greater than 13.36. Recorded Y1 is 8464 angstrom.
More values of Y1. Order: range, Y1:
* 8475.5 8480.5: 8476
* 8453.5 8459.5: 8454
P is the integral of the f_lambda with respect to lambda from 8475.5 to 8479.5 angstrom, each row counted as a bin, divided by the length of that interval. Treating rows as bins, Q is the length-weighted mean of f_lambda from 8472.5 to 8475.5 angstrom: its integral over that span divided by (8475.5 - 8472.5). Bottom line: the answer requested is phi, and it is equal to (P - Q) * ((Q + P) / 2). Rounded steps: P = 15.0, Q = 14.9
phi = 1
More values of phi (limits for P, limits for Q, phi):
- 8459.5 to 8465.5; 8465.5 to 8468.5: -7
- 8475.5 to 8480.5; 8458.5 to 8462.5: 25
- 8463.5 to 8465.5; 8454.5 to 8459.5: 3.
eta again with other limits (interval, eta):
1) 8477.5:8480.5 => 14.9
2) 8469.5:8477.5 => 15.5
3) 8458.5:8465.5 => 13.7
